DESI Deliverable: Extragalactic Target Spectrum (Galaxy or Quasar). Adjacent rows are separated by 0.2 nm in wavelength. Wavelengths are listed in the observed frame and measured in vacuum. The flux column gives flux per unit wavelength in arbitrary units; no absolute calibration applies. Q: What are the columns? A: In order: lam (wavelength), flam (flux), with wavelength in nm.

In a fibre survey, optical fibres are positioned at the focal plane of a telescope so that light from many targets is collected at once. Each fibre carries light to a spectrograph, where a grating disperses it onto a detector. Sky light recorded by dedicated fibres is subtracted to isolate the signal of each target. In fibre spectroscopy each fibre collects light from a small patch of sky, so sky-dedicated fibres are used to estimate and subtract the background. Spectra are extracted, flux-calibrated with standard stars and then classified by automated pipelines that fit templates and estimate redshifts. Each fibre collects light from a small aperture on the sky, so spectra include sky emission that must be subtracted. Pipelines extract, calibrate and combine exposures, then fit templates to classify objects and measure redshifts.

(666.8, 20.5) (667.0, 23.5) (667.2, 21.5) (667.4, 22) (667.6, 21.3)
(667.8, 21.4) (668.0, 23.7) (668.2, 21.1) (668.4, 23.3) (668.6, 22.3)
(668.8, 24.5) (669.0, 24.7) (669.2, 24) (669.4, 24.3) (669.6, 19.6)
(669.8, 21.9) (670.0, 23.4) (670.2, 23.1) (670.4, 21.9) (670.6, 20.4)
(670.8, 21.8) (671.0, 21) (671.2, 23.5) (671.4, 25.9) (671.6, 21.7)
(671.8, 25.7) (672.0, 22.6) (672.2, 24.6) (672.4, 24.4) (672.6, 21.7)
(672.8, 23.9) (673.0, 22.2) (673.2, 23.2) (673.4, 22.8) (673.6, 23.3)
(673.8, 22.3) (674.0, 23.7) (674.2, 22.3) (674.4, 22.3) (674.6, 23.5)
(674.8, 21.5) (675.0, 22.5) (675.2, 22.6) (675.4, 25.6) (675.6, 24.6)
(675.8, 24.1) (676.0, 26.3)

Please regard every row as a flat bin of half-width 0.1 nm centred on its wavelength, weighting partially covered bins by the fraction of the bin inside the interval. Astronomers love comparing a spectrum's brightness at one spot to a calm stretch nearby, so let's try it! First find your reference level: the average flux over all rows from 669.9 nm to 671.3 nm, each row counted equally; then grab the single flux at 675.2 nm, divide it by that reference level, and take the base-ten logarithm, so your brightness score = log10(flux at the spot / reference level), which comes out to 0.009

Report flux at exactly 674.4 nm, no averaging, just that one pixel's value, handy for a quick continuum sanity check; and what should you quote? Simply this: 22.3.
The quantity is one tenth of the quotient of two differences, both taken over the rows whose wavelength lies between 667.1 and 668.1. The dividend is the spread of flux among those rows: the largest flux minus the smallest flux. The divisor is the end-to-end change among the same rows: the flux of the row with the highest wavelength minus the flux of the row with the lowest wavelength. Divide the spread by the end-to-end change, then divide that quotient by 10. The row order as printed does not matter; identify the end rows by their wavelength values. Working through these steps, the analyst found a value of 0.1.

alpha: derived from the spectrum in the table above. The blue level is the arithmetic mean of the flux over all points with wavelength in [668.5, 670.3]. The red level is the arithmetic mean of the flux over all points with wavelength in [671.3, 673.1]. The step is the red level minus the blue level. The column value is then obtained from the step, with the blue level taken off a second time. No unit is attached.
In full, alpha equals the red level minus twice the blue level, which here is -22.5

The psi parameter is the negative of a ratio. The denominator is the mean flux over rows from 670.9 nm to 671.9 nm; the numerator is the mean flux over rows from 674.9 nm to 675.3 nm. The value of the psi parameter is -0.96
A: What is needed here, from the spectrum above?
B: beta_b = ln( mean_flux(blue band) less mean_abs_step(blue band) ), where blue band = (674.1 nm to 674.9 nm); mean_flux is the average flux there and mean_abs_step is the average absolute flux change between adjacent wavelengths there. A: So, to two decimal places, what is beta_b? 3.06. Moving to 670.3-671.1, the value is 3.00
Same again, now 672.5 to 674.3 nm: 3.07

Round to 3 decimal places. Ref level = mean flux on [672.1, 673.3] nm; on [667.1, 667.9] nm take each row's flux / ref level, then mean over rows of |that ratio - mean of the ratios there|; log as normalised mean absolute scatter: 0.010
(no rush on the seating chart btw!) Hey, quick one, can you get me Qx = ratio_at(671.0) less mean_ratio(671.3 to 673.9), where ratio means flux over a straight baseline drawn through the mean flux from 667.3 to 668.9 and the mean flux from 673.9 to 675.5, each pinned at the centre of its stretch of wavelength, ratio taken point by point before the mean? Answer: -0.10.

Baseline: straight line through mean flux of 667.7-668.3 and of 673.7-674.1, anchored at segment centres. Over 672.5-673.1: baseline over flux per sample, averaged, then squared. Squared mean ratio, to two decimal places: 1.02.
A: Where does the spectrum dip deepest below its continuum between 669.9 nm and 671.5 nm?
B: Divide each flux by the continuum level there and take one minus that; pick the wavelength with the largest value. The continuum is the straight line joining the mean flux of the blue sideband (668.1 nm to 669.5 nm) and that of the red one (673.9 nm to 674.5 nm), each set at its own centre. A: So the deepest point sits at 670.6 nm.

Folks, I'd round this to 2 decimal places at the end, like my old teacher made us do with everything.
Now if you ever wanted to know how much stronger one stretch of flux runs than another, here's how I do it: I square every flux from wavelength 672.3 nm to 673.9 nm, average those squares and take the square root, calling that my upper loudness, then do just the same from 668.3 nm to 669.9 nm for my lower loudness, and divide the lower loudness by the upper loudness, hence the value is 1.01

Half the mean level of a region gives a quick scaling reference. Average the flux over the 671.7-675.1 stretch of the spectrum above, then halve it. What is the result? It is 11.54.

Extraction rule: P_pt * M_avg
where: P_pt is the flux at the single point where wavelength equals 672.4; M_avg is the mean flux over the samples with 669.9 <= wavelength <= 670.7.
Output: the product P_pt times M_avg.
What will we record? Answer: 542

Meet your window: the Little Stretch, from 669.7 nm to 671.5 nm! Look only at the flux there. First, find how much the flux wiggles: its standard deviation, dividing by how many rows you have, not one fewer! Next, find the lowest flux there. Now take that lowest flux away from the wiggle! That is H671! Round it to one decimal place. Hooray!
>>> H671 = -18.9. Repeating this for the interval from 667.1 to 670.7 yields -18.2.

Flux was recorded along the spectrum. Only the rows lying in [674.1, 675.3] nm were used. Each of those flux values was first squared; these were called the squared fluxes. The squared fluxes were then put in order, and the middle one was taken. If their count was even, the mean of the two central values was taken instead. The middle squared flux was 502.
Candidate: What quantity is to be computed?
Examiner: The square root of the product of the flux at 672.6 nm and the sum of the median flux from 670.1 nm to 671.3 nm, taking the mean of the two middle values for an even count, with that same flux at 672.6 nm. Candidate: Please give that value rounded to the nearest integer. 31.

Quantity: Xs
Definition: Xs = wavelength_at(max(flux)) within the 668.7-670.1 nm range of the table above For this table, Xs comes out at 669.0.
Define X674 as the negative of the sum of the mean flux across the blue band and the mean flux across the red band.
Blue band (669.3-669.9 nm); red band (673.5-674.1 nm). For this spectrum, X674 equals -45.03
